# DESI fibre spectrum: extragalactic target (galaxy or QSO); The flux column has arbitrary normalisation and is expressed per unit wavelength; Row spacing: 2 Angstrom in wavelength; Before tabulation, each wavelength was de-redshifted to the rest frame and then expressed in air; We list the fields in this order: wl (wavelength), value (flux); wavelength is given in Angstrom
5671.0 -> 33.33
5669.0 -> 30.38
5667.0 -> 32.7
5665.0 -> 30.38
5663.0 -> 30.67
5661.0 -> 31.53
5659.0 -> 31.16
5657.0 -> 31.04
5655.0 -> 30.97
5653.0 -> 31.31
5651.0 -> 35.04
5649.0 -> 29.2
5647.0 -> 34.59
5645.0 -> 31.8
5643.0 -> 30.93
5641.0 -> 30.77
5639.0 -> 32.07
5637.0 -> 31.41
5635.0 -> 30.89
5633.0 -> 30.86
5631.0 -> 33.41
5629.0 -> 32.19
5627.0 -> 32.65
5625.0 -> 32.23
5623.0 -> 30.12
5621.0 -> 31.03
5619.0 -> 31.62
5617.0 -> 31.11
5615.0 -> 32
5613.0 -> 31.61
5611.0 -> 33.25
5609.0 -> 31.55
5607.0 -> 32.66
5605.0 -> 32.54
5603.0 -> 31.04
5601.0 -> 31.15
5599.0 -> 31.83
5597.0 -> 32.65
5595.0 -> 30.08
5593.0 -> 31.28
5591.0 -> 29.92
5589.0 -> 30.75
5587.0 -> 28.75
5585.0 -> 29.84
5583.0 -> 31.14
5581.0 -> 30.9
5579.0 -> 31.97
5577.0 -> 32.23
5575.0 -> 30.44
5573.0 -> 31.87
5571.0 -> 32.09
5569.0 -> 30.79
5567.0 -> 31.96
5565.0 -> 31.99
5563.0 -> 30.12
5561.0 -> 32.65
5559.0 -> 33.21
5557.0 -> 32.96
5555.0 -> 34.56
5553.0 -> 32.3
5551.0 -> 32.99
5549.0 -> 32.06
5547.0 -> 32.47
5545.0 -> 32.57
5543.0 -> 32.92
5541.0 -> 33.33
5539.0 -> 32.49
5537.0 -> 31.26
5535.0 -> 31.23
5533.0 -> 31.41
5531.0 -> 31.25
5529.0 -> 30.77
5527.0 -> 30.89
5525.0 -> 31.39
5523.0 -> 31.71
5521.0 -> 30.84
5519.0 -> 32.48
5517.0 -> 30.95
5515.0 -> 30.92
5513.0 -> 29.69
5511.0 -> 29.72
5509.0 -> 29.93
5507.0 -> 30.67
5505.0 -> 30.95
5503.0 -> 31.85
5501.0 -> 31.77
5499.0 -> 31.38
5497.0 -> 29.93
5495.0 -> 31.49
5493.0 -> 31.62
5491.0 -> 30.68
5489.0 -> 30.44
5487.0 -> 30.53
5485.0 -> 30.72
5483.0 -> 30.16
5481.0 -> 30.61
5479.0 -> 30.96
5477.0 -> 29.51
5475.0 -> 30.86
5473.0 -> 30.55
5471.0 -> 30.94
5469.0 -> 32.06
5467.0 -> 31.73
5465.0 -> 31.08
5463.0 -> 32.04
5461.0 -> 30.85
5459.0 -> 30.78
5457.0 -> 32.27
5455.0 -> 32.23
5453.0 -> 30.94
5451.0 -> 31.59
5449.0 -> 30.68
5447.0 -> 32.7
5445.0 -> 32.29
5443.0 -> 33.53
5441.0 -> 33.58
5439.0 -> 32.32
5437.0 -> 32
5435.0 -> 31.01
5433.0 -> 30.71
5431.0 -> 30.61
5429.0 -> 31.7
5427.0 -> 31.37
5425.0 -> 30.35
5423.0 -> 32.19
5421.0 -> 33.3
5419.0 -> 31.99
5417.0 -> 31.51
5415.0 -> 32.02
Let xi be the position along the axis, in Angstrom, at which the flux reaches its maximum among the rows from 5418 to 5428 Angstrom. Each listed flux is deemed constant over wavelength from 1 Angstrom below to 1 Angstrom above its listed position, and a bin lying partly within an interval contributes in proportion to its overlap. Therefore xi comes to 5421.0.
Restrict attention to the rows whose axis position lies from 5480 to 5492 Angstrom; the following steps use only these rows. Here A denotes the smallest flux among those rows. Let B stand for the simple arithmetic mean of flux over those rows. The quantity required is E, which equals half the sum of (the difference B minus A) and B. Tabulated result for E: 15.4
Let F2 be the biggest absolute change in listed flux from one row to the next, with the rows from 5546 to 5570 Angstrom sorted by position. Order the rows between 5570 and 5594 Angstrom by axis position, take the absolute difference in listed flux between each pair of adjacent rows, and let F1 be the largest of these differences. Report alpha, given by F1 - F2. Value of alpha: -0.5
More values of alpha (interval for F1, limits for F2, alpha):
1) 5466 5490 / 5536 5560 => -0.8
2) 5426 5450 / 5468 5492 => 0.6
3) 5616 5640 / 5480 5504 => 1.0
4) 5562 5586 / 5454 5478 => 0.4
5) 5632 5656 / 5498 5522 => 4.2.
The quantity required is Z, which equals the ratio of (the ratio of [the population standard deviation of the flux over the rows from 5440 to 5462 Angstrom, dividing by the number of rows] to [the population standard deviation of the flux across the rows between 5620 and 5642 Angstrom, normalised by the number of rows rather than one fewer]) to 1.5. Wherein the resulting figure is 0.7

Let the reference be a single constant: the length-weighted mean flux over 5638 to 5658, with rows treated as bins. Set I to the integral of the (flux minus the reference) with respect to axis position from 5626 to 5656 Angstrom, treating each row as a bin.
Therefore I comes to 3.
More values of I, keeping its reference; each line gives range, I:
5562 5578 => -5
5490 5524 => -27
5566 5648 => -21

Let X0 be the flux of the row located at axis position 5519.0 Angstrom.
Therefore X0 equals 32.48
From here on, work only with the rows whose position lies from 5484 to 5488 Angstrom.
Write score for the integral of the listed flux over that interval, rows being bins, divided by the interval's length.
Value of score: 30.6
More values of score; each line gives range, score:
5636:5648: 31.9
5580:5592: 30.2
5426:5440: 31.4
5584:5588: 29.3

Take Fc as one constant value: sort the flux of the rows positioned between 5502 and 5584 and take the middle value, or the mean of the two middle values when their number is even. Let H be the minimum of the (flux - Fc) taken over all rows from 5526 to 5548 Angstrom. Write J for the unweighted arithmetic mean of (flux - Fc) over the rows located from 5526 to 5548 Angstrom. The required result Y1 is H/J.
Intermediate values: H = -0.9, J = 0.2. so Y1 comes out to -5.8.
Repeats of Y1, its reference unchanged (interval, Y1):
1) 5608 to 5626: 16.4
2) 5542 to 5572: -2.4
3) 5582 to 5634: 10.7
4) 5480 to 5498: 1.7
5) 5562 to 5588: 4.7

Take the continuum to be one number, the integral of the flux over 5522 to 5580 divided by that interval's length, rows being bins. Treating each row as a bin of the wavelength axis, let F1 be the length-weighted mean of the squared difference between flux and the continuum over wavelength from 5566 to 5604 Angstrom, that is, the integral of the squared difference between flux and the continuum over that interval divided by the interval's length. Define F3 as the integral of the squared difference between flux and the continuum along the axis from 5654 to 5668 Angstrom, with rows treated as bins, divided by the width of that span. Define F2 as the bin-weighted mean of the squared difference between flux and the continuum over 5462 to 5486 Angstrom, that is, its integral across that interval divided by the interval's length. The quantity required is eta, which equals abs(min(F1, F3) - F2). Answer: 0.53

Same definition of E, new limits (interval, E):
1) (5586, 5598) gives 16.2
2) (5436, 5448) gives 16.7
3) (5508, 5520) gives 15.8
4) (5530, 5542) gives 16.2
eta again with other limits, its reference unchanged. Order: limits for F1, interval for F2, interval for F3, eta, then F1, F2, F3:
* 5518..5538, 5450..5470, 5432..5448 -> 0.17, 0.68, 0.51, 1.02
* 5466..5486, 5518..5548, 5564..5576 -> 0.03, 1.87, 0.68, 0.65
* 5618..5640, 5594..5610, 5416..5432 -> 0.05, 0.91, 0.84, 0.89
